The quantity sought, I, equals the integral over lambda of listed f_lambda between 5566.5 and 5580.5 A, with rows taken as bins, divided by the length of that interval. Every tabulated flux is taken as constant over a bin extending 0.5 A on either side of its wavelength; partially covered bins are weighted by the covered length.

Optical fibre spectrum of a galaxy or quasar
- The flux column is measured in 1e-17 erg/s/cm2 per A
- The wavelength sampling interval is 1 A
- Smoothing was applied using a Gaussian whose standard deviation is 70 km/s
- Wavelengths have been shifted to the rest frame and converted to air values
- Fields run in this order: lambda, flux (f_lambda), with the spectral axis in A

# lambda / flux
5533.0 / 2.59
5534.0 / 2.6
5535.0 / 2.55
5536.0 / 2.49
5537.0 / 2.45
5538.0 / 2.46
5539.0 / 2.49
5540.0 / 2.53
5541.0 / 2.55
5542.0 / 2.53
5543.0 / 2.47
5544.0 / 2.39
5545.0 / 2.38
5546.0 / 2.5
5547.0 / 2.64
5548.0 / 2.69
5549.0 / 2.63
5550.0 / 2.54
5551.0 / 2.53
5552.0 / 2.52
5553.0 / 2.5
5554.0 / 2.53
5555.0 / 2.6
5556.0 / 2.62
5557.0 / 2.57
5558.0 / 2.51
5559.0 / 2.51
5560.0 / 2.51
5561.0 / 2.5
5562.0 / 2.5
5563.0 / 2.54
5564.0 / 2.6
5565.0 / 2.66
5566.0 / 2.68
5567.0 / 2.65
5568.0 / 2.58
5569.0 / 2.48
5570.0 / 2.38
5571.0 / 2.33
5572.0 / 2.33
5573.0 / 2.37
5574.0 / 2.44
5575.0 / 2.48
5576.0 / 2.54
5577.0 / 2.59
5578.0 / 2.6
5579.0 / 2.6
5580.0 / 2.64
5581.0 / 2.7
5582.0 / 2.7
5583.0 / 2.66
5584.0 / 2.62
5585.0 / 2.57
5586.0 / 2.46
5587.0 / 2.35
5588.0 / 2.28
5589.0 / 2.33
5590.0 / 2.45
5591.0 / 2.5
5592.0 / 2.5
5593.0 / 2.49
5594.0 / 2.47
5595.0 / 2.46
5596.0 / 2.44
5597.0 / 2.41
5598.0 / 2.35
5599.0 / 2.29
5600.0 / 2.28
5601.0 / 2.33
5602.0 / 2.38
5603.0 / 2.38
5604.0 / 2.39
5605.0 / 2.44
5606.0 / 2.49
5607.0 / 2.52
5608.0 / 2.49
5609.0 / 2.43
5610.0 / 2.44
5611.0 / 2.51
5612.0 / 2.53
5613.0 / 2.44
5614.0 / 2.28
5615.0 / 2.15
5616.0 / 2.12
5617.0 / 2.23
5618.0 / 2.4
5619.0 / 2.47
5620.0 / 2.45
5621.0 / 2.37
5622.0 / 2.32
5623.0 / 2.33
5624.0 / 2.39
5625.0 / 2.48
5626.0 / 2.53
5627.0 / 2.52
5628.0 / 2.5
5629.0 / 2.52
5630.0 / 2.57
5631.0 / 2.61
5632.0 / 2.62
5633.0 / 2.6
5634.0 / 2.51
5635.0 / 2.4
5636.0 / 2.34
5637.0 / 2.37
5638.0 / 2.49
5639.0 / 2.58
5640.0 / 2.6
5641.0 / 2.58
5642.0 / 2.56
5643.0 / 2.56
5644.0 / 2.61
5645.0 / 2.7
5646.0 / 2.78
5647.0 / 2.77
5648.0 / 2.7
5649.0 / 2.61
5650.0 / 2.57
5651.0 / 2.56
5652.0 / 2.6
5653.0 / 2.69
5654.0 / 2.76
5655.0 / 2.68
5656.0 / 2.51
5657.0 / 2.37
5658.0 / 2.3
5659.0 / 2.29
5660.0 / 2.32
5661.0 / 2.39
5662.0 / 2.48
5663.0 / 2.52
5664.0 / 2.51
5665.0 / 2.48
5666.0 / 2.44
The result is 2.50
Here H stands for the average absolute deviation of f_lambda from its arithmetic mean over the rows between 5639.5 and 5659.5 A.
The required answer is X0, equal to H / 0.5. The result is 0.20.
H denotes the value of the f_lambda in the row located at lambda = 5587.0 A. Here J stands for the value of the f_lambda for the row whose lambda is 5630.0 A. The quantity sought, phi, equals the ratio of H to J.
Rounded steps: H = 2.35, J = 2.57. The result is 0.91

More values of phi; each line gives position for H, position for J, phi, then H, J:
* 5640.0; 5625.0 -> 1.05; 2.6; 2.48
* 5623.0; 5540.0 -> 0.92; 2.33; 2.53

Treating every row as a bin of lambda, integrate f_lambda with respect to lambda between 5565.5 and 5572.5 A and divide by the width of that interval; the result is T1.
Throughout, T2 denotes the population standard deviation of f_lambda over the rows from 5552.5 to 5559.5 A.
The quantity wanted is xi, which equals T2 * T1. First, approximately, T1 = 2.49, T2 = 0.04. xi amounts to 0.111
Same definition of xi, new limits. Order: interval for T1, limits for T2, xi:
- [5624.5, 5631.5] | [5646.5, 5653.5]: 0.184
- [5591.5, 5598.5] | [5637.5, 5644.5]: 0.089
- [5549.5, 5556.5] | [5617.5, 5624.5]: 0.133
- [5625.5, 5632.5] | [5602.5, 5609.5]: 0.126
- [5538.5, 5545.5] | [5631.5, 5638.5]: 0.253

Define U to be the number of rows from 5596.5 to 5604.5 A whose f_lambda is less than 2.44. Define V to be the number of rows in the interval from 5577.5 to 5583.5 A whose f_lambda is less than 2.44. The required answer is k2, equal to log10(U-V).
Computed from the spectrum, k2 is 0.9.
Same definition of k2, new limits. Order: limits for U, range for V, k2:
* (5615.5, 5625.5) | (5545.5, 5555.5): 0.8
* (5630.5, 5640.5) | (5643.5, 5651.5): 0.5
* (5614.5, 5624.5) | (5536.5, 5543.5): 0.9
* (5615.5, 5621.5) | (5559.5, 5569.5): 0.6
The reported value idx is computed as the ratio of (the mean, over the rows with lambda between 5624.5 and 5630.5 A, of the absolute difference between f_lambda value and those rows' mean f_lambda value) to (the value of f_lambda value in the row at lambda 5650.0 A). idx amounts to 0.008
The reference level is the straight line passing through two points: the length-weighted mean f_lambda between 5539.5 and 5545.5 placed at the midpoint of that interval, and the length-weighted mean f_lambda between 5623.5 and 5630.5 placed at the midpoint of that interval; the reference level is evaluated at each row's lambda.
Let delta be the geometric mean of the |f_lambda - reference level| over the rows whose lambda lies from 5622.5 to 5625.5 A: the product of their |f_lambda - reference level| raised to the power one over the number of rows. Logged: 0.07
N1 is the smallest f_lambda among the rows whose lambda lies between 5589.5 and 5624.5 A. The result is 2.12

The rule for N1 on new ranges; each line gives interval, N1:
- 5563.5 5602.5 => 2.28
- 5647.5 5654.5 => 2.56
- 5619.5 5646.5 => 2.32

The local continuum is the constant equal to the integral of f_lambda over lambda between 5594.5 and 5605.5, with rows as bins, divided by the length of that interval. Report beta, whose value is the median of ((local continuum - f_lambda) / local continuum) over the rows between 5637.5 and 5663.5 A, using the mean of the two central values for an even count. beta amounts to -0.083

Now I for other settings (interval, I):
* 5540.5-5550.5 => 2.53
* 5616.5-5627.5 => 2.41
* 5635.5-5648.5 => 2.59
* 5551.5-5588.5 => 2.53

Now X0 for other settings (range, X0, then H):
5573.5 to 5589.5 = 0.22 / 0.109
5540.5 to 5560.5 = 0.11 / 0.055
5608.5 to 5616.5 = 0.27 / 0.134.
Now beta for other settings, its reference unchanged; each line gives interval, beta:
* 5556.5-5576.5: -0.056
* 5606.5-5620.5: -0.026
